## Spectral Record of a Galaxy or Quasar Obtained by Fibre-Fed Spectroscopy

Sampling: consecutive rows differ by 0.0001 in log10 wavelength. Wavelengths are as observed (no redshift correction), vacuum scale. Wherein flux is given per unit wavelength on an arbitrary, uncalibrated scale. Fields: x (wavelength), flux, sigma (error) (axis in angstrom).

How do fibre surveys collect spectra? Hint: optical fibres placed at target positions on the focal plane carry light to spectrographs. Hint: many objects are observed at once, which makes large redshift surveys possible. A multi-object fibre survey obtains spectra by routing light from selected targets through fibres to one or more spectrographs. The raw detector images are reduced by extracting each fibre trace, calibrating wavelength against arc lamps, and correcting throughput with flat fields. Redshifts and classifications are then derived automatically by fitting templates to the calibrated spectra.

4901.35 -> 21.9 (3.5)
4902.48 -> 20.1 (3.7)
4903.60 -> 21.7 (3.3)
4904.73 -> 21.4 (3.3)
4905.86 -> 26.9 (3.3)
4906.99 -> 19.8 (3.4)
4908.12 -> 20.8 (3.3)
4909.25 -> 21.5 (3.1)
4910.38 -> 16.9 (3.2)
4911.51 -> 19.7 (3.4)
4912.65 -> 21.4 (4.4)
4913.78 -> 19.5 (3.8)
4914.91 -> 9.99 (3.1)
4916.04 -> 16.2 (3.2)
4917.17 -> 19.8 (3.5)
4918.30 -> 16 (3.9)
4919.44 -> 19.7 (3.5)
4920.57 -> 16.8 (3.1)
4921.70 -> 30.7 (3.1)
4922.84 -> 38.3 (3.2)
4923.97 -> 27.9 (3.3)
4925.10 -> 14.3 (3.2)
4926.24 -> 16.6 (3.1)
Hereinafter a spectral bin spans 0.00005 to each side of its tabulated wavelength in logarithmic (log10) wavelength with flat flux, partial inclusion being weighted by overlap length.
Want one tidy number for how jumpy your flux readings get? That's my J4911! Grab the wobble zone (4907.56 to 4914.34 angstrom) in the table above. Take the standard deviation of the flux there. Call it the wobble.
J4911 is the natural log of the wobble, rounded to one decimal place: 0.5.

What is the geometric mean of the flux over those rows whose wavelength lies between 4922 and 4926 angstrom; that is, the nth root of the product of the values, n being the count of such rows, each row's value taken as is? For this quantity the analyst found 24.8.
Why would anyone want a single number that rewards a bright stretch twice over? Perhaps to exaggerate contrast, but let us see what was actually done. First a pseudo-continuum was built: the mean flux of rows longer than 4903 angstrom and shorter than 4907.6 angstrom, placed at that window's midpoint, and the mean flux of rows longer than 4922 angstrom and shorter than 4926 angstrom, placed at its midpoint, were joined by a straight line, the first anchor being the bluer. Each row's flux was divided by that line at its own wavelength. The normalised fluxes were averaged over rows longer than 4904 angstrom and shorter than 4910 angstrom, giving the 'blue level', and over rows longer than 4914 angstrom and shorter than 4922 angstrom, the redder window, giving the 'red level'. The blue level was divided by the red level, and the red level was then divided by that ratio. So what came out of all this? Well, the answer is 0.54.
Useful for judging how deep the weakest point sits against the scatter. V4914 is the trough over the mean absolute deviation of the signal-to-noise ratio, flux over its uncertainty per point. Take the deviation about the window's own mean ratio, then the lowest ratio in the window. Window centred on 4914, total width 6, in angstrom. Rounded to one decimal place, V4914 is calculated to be 5.1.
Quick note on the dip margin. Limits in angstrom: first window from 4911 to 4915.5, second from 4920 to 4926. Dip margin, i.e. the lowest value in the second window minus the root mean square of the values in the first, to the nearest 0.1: -3.9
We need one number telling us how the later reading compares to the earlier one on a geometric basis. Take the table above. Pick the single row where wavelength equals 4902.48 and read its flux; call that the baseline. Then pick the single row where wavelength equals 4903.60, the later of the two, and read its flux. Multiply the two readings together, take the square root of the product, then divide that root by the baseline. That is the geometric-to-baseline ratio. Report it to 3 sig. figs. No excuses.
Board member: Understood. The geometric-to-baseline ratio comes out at 1.04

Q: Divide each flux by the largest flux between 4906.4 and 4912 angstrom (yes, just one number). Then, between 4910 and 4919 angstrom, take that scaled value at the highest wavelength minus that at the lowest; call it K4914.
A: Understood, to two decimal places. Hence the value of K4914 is -0.04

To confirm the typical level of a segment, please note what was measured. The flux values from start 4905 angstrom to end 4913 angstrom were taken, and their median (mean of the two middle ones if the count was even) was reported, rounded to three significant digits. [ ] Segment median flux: 20.8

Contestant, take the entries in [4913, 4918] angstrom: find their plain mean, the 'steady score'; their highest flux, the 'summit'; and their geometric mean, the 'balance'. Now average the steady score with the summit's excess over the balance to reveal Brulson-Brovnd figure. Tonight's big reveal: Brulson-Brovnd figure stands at 10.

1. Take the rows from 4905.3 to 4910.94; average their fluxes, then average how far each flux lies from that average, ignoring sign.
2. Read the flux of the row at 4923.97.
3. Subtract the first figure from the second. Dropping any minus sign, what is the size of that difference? 25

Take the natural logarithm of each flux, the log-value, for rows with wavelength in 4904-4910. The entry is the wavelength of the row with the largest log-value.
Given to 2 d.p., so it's 4905.86 angstrom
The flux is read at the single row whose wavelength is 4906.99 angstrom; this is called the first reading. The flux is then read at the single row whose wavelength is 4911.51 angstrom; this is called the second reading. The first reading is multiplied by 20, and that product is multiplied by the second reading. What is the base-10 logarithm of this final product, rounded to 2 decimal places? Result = 3.89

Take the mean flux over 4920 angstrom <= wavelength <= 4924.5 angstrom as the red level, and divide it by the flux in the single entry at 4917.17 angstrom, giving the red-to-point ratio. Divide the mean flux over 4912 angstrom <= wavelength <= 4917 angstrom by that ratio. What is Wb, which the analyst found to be 12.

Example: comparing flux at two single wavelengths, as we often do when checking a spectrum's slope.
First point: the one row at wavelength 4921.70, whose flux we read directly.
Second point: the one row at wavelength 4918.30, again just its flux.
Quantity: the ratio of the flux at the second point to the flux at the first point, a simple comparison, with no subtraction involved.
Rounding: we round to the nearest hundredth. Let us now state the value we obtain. 0.52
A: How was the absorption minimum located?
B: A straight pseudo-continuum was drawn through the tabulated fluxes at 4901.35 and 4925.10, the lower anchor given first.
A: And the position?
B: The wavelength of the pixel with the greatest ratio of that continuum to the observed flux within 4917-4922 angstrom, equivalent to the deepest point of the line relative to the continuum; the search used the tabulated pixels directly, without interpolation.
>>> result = 4918.30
